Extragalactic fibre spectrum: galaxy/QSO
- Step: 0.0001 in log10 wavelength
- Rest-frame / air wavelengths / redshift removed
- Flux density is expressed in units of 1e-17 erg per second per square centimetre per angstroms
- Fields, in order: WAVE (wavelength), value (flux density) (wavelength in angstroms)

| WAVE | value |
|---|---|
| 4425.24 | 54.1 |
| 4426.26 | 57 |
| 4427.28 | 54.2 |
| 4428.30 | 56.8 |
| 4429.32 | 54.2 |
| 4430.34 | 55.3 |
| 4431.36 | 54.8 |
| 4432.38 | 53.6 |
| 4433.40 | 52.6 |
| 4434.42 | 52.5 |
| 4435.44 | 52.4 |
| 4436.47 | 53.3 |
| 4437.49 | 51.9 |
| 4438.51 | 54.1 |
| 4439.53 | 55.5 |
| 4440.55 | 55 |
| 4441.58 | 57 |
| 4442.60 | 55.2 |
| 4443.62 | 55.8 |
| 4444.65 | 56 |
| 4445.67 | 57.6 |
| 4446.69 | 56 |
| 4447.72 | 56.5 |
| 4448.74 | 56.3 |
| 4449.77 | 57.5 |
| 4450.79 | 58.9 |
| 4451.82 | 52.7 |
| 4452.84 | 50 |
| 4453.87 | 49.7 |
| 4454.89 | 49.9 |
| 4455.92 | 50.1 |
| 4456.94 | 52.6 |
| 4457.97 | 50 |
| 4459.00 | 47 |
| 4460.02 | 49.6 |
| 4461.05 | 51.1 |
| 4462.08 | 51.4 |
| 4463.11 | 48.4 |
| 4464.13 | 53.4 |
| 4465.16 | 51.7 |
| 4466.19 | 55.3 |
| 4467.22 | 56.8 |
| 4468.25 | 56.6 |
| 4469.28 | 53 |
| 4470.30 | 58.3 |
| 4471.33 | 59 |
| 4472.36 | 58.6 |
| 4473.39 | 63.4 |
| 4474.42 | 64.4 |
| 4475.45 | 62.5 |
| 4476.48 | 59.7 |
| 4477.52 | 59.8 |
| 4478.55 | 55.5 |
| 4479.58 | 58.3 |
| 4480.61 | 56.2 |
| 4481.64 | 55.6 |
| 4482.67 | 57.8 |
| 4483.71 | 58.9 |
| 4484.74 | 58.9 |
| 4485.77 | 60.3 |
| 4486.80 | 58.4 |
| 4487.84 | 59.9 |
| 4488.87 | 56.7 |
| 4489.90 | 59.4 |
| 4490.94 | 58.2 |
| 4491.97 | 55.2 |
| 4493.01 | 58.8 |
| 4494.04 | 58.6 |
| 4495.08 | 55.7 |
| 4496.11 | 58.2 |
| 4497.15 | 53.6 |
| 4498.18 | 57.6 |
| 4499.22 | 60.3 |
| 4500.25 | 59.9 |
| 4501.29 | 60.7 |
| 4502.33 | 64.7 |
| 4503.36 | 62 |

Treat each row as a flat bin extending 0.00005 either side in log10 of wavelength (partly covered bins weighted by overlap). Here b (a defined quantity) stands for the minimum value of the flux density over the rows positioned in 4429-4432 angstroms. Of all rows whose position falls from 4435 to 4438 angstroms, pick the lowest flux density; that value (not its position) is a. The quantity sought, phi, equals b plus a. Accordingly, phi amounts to 106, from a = 51.9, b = 54.2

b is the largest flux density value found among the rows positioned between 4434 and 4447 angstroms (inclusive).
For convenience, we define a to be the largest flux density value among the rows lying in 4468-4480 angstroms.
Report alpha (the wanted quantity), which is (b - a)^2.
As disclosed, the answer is 46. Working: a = 64.4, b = 57.6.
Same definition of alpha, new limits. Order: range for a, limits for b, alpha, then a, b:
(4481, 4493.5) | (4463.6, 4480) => 17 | 60.3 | 64.4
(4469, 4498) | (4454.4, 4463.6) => 139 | 64.4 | 52.6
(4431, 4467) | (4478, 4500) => 2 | 58.9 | 60.3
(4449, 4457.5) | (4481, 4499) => 2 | 58.9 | 60.3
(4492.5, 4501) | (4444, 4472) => 2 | 60.3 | 59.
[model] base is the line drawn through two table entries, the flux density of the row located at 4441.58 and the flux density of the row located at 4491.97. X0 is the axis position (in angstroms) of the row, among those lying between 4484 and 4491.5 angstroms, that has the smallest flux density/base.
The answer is 4488.87 angstroms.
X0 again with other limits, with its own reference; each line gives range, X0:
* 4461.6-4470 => 4463.11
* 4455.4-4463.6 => 4459.00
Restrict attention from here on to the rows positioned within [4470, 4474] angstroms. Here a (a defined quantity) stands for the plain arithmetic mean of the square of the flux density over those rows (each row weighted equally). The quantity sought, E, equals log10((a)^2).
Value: 7.11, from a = 3583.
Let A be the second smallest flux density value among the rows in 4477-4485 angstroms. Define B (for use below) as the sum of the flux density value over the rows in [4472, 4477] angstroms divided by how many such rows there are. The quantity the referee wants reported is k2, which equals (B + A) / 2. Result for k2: 59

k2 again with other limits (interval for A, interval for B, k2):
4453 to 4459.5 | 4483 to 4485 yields 54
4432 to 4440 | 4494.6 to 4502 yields 55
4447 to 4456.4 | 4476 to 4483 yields 54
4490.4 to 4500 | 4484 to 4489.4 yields 57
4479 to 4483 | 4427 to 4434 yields 55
